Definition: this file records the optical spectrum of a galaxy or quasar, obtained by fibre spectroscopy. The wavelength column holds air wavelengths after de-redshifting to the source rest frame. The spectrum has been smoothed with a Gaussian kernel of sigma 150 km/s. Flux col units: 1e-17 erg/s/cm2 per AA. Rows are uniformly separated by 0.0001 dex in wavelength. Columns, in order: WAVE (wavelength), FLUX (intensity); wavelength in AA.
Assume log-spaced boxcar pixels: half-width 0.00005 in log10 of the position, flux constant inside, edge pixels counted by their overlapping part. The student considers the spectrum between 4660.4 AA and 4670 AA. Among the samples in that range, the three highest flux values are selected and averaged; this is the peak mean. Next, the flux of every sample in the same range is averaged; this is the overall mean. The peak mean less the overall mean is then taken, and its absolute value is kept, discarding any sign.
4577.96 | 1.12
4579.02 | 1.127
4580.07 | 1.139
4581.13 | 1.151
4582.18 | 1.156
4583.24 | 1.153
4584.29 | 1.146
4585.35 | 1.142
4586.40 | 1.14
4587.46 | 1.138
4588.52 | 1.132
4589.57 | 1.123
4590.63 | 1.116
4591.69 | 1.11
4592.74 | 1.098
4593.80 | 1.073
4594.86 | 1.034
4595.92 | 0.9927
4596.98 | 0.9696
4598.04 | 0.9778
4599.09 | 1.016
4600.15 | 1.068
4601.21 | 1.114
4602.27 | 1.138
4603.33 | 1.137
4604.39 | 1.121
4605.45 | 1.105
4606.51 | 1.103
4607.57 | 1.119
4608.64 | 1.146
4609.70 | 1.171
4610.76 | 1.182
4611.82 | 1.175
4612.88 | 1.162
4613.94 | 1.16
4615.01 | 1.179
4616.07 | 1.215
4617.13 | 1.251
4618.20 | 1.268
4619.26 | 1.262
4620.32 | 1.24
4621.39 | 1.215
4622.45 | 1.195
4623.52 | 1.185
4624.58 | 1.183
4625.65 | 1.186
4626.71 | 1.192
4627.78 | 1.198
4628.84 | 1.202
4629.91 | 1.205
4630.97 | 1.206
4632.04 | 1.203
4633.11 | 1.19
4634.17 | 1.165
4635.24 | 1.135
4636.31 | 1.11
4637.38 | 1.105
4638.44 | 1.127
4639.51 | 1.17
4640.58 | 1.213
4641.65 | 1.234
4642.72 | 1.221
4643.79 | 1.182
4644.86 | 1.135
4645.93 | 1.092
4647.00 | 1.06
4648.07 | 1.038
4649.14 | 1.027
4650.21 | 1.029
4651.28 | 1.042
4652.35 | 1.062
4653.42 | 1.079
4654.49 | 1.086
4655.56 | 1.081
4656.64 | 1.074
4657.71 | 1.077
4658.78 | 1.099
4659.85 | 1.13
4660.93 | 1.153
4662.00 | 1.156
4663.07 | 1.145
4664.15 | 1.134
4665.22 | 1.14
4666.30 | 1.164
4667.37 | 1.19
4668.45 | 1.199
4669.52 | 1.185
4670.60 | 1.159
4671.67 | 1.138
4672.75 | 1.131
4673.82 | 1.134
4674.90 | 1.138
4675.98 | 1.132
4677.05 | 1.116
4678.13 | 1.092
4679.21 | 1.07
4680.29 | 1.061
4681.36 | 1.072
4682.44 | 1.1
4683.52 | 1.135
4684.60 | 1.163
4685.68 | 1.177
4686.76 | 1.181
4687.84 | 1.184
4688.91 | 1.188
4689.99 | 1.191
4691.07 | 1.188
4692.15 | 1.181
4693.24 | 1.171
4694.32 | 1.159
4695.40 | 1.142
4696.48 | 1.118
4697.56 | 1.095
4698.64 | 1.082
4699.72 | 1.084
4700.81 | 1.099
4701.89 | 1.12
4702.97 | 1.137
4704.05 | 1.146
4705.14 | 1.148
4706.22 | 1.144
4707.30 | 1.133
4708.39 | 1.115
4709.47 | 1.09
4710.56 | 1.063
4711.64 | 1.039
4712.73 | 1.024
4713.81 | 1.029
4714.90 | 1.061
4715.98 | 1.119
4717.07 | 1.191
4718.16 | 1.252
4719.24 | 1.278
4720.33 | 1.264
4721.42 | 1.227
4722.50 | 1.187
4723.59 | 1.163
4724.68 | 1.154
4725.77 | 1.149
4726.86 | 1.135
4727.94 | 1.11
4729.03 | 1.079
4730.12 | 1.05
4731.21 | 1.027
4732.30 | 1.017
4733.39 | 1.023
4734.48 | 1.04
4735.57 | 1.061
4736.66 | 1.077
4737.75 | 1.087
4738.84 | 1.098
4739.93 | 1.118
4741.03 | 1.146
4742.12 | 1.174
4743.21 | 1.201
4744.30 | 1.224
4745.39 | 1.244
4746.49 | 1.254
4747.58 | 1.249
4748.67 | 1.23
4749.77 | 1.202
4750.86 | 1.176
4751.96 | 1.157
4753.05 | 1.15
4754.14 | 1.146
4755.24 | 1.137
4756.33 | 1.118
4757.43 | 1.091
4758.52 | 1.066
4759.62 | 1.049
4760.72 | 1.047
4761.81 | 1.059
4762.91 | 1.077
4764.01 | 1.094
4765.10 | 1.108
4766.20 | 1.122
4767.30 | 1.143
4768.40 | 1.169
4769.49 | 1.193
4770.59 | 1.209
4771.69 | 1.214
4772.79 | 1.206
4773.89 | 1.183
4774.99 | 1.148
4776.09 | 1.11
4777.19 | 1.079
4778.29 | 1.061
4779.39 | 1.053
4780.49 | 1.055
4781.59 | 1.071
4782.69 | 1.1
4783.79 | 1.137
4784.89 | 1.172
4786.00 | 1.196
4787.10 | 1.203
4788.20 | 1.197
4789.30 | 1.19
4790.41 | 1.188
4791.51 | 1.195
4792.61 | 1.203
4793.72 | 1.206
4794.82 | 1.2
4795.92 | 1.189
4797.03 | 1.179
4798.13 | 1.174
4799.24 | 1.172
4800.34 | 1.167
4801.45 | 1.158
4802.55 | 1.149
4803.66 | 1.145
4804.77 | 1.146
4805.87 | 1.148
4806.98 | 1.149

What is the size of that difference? 0.028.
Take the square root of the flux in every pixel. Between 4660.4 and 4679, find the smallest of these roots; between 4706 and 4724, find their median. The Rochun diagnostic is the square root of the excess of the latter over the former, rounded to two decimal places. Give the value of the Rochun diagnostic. 0.14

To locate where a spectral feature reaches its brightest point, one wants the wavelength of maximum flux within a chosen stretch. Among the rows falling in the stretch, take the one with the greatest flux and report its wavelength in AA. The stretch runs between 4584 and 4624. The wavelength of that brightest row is 4618.20 AA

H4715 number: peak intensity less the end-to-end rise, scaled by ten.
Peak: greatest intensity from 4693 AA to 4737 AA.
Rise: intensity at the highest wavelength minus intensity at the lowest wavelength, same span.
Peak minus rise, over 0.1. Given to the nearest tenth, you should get 13.7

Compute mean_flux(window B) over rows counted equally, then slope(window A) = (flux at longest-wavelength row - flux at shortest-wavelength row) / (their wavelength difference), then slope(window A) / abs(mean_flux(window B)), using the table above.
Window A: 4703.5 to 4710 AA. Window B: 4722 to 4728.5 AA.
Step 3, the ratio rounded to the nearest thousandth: -0.009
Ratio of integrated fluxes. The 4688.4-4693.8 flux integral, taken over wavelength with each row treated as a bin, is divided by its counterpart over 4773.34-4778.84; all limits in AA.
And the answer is 1.04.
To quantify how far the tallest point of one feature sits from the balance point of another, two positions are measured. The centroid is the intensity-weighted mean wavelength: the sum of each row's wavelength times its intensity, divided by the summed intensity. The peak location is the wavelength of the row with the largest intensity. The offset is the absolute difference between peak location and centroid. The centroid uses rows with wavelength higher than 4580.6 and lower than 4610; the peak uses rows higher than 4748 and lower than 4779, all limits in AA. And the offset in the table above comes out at 153.4 AA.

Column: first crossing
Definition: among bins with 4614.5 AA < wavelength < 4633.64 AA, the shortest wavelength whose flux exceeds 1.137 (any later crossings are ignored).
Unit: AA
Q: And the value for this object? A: 4615.01 AA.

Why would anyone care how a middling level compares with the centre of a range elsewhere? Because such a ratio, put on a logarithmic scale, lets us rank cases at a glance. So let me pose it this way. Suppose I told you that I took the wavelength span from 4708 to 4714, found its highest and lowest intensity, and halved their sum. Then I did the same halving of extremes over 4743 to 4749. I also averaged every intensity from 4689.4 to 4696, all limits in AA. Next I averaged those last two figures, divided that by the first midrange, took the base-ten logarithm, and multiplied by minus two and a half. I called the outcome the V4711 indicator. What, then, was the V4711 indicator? -0.12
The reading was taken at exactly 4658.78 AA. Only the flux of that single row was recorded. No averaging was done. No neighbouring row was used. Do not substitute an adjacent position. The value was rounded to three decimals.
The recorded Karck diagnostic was 1.099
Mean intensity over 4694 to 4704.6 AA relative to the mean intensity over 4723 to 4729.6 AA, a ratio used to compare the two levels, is 0.99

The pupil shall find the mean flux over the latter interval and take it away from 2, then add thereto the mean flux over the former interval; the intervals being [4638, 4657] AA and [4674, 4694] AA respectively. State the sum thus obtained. 1.97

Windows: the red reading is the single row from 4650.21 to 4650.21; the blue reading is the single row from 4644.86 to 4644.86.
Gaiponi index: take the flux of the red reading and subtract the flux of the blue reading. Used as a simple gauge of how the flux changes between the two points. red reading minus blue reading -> -0.11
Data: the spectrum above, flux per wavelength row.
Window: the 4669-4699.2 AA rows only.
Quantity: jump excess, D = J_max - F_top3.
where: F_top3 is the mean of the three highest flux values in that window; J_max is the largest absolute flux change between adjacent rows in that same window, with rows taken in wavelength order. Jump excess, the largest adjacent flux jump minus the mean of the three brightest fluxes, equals -1.15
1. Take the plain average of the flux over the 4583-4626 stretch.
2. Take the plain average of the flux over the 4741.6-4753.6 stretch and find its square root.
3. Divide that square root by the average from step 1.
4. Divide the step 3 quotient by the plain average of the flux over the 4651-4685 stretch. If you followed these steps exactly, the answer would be 0.862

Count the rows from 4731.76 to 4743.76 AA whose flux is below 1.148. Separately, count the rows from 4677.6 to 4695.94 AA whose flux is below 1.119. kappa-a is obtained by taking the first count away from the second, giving -4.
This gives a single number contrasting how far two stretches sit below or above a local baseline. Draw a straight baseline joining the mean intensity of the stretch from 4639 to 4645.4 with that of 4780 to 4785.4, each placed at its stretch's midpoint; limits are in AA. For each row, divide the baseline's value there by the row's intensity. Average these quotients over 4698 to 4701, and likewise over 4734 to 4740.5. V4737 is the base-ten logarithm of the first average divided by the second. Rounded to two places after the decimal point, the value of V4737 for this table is 0.01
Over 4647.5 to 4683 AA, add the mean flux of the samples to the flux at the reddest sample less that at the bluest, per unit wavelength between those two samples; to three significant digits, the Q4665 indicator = 1.11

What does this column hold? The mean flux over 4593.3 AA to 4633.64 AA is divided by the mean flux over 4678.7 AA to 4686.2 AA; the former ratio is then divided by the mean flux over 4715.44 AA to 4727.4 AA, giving 0.87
